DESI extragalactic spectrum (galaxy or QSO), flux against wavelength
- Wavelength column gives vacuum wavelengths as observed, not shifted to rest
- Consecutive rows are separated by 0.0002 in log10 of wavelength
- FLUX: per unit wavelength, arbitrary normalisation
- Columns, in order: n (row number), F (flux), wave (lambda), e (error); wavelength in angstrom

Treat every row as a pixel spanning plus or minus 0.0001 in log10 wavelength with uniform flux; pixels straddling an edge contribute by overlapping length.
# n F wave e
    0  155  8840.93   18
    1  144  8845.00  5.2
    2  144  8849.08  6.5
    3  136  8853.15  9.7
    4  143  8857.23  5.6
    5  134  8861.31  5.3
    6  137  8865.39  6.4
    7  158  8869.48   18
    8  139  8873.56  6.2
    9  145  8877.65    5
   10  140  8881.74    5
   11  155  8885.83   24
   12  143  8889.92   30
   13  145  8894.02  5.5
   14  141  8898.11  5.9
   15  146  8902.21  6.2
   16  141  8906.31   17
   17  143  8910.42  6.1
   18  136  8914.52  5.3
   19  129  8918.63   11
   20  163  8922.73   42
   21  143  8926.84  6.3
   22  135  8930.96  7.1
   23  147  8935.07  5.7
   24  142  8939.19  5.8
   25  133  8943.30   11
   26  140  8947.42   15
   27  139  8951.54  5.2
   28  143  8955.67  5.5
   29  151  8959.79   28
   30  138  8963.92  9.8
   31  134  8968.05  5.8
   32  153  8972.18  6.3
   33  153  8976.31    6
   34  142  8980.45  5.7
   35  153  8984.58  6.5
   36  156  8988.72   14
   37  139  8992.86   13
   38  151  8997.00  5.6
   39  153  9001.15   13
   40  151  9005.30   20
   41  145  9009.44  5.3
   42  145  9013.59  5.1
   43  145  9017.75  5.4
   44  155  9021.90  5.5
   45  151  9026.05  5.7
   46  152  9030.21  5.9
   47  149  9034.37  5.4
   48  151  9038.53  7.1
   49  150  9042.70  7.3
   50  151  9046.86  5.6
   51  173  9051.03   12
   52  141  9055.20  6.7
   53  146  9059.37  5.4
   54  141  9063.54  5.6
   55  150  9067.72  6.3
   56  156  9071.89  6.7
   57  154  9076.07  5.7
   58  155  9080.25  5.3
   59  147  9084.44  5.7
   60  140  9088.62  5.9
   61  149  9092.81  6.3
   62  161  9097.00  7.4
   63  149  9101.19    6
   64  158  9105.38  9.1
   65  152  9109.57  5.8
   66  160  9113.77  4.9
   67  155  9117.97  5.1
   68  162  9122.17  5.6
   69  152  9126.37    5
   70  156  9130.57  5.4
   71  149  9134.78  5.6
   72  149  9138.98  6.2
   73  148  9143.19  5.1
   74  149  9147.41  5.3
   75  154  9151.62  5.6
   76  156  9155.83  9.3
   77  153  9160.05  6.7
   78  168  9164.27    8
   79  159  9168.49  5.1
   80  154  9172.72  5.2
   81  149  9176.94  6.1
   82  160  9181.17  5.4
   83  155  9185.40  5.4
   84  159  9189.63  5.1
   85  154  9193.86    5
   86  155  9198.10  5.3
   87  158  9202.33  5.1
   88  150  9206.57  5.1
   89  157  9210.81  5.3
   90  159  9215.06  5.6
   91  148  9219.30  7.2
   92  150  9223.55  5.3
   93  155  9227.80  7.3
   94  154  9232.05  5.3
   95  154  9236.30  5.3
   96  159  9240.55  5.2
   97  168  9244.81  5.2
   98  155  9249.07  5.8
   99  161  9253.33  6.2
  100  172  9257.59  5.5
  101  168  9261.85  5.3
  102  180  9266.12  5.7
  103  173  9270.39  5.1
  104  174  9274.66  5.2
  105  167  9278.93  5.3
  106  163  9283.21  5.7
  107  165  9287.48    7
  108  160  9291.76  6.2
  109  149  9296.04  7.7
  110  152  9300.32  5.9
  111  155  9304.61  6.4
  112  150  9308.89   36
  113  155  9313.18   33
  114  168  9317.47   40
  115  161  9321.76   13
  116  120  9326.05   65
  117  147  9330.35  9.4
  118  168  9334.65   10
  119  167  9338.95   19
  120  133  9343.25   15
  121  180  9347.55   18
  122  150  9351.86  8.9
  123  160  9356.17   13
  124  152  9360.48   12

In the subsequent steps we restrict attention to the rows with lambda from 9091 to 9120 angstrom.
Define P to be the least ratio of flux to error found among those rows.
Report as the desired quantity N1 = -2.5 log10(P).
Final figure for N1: -3.1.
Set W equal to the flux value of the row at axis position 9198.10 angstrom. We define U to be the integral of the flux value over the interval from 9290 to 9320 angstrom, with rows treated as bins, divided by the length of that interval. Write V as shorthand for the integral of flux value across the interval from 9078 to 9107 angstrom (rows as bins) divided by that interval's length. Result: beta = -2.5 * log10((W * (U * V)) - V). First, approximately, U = 156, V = 151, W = 155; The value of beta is -16.4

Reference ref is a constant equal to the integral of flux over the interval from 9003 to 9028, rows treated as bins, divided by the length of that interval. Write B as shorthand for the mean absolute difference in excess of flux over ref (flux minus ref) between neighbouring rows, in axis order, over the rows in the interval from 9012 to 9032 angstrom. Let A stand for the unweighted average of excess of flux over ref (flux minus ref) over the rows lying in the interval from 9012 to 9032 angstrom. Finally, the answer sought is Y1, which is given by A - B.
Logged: -2.9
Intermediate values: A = 1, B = 4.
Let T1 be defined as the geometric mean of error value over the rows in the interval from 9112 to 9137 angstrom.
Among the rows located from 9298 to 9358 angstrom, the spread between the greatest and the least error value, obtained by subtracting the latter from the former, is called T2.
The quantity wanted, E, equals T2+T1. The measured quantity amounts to 64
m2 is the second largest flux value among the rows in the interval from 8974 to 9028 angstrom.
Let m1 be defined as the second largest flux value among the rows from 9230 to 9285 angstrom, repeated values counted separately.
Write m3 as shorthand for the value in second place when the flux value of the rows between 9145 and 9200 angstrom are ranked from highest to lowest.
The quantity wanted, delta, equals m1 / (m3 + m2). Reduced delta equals 0.552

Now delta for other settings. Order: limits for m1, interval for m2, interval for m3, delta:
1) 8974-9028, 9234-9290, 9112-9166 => 0.461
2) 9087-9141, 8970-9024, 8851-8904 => 0.519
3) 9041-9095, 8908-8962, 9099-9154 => 0.502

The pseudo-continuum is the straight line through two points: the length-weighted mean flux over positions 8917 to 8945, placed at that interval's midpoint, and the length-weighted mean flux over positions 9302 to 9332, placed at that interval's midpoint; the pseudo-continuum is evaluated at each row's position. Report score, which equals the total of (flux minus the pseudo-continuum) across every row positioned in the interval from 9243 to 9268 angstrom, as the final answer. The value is 107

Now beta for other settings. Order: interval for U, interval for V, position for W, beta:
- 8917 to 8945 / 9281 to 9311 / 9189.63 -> -16.4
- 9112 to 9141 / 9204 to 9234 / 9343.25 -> -16.2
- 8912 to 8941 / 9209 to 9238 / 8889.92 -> -16.2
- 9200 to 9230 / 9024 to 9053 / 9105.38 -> -16.4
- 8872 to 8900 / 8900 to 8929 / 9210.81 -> -16.3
